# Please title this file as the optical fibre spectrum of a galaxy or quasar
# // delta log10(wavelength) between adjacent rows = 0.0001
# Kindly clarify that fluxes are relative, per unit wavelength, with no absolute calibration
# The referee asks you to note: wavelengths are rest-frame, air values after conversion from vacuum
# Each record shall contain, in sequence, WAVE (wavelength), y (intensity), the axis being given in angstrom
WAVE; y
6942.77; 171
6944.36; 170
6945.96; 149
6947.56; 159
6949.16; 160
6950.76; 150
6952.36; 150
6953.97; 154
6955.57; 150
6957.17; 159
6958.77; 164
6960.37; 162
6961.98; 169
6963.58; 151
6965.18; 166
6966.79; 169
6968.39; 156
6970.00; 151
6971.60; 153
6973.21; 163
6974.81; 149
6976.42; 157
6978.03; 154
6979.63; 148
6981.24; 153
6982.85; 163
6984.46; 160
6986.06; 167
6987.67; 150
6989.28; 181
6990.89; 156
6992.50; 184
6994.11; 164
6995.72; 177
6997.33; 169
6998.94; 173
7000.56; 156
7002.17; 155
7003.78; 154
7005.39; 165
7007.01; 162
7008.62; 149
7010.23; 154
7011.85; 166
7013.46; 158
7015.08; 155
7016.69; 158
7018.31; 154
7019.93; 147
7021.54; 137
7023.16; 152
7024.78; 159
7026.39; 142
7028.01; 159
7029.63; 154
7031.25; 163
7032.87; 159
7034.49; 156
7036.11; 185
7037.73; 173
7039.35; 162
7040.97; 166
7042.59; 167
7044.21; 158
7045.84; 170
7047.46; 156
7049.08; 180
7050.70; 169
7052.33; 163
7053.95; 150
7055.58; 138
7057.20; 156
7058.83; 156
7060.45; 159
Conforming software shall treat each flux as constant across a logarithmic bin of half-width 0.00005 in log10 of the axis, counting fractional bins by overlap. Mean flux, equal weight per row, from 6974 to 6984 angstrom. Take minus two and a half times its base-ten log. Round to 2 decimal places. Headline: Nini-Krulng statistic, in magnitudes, -5.47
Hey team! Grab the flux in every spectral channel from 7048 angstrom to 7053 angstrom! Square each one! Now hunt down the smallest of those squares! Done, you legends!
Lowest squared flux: 26569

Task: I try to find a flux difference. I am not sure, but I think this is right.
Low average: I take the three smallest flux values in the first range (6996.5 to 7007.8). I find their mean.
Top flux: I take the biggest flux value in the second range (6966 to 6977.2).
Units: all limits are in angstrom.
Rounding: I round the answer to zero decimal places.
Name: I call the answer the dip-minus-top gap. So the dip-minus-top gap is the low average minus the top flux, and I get -14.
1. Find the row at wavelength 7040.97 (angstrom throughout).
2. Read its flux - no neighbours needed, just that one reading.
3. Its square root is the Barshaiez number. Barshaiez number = 12.9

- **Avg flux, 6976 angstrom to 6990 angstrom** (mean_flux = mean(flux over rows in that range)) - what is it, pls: 159.2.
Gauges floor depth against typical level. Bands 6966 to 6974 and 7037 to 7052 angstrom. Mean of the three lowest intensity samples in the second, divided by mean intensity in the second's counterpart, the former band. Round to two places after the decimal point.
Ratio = 1.00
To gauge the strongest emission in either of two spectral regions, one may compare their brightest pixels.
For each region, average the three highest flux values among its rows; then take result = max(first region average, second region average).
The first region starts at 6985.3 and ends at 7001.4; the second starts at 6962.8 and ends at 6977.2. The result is 181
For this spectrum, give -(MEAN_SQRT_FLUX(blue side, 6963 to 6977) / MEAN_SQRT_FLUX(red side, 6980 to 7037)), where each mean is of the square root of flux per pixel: -0.99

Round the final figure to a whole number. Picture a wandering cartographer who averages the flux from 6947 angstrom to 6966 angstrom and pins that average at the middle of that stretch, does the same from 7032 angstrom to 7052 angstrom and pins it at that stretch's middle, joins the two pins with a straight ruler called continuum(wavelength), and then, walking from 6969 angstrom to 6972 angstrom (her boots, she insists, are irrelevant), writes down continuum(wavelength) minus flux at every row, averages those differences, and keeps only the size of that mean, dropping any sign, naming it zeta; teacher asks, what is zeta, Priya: 7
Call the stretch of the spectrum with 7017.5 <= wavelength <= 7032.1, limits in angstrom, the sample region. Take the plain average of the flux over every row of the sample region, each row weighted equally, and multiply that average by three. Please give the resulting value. 456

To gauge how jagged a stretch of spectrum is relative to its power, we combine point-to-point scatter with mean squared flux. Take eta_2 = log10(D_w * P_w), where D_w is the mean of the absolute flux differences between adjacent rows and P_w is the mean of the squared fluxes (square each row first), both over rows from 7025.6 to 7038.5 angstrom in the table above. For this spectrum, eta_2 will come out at 5.47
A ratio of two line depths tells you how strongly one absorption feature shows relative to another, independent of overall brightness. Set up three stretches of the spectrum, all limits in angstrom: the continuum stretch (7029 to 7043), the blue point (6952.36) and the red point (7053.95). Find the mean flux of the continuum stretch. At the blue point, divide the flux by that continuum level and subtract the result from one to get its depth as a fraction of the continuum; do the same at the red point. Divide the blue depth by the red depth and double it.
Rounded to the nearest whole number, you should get 2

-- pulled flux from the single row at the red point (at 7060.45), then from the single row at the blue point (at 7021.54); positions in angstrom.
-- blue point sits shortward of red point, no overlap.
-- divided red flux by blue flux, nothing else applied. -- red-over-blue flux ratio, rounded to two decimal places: 1.16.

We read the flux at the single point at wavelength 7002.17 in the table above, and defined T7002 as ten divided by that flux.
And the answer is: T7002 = 0.0645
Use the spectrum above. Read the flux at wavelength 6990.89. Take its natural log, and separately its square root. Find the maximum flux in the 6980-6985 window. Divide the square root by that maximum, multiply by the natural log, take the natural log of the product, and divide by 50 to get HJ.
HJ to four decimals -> -0.0190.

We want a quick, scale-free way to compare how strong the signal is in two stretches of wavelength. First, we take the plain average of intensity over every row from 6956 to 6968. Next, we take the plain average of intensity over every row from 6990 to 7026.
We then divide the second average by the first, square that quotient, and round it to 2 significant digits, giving 0.96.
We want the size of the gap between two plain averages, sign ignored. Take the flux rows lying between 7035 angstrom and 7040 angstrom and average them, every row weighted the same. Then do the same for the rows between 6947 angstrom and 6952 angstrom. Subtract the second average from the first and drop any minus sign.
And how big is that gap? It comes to 17.0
